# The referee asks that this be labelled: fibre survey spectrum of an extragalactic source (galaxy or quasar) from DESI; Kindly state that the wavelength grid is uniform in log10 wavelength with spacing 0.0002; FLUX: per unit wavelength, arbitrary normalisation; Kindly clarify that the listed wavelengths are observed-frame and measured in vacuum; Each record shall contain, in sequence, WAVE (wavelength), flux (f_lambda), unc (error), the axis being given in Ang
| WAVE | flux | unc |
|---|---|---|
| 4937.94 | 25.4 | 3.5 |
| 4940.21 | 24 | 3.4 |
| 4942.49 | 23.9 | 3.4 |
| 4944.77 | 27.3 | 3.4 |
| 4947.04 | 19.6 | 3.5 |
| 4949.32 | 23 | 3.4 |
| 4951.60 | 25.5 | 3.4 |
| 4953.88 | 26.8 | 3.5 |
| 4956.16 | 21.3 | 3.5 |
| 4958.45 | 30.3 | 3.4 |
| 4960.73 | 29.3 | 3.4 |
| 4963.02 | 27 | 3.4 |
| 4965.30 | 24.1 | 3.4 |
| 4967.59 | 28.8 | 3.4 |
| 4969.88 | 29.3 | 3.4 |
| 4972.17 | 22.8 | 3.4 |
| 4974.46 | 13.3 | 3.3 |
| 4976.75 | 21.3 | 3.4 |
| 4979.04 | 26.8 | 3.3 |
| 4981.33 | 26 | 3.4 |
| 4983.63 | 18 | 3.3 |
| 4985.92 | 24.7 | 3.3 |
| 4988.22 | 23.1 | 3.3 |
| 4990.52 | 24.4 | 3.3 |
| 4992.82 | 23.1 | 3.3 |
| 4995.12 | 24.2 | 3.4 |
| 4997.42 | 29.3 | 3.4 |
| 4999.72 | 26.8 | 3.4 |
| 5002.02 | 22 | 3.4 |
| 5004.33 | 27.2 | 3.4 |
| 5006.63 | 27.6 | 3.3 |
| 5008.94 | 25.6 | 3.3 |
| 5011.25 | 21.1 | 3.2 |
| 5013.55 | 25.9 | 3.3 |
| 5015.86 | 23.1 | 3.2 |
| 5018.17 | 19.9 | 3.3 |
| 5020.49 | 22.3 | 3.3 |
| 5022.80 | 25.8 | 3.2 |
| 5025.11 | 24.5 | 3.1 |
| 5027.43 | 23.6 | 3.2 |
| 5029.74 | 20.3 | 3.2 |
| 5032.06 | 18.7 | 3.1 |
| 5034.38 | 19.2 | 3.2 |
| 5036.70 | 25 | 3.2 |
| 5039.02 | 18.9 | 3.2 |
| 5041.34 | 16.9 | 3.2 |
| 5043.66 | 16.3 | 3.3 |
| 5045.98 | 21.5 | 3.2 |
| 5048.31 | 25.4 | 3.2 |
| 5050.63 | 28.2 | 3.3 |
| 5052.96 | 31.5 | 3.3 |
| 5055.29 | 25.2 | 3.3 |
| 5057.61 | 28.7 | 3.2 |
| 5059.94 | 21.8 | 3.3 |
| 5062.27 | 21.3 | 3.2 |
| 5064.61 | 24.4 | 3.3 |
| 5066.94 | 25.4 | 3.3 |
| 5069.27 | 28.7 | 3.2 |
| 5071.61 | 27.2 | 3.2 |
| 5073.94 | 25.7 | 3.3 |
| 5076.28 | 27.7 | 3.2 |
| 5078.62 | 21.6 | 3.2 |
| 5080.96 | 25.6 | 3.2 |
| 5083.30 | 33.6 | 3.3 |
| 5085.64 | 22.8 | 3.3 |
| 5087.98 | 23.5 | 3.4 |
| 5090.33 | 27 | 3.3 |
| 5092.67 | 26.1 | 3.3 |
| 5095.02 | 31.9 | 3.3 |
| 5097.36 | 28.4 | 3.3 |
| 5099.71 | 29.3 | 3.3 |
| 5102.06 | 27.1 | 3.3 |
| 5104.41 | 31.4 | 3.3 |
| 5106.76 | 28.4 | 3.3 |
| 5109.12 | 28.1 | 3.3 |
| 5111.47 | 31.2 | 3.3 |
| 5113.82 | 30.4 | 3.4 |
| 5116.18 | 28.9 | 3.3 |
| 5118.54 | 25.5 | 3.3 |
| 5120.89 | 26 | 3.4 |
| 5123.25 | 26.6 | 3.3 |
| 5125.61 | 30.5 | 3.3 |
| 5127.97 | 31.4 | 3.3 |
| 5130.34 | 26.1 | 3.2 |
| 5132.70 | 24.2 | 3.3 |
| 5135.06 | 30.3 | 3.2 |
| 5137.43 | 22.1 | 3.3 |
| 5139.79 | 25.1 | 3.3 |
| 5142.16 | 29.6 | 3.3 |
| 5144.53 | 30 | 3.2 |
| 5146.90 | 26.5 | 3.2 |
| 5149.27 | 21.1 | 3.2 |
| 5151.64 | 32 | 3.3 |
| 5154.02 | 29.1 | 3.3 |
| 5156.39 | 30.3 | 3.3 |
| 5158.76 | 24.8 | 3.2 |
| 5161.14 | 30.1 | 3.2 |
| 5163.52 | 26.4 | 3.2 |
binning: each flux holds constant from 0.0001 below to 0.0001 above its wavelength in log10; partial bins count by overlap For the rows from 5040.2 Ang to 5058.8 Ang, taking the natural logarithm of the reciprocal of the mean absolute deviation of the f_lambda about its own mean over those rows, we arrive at -1.5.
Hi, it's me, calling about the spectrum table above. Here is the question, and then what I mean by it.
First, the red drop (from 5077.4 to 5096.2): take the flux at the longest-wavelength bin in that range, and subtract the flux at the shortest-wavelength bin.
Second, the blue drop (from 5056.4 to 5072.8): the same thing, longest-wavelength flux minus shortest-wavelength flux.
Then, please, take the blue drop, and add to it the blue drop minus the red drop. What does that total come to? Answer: -13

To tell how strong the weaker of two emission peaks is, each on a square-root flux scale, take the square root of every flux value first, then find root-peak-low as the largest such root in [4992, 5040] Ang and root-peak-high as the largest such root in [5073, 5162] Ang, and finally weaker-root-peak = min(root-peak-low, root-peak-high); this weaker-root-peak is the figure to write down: 5.41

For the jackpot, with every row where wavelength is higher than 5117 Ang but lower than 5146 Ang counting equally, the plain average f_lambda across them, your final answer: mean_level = 27.3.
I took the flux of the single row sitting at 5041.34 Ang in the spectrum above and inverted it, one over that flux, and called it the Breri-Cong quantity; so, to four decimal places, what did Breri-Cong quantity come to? 0.0592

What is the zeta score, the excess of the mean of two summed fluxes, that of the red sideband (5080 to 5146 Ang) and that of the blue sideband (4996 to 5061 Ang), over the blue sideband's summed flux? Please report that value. 59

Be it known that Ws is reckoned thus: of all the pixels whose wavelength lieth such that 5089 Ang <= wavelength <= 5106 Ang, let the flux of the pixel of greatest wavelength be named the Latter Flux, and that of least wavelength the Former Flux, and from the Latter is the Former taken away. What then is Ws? 4.4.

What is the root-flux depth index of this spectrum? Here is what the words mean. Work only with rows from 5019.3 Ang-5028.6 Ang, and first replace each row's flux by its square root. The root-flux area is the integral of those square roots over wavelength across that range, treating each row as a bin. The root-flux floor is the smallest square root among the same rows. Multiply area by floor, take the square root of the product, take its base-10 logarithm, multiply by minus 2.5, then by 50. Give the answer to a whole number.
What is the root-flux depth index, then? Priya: -146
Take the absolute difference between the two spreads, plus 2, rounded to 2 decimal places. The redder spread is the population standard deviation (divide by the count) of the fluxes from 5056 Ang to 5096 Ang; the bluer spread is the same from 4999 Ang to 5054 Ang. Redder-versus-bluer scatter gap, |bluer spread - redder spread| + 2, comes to 2.43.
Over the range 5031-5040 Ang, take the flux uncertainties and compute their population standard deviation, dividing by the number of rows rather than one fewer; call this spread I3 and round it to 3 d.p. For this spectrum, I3 0.043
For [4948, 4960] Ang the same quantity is 0.049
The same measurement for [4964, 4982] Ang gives 0.043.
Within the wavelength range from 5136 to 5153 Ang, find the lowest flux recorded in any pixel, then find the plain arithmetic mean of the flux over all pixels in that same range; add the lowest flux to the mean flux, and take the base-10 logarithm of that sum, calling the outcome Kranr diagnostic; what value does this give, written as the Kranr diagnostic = 1.68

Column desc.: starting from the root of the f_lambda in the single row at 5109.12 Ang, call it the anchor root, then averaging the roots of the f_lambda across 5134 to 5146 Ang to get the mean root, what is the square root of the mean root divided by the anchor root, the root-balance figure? 0.99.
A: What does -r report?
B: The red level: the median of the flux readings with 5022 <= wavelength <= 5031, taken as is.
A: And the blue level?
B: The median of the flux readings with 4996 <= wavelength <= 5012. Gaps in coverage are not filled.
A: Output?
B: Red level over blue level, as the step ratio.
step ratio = 0.90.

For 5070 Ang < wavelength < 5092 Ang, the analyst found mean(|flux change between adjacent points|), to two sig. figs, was 4.6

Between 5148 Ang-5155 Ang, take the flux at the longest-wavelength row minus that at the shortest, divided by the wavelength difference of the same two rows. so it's 1.7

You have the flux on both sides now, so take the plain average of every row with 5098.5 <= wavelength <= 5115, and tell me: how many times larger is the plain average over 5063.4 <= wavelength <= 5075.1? 0.89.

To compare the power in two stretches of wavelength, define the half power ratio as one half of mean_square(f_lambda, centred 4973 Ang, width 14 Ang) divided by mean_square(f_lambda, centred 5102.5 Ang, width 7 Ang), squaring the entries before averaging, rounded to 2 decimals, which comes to 0.34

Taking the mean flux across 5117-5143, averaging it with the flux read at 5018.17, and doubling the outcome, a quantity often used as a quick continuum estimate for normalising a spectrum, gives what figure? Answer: 47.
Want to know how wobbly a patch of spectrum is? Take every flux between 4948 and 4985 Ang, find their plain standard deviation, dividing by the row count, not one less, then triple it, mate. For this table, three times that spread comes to 13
